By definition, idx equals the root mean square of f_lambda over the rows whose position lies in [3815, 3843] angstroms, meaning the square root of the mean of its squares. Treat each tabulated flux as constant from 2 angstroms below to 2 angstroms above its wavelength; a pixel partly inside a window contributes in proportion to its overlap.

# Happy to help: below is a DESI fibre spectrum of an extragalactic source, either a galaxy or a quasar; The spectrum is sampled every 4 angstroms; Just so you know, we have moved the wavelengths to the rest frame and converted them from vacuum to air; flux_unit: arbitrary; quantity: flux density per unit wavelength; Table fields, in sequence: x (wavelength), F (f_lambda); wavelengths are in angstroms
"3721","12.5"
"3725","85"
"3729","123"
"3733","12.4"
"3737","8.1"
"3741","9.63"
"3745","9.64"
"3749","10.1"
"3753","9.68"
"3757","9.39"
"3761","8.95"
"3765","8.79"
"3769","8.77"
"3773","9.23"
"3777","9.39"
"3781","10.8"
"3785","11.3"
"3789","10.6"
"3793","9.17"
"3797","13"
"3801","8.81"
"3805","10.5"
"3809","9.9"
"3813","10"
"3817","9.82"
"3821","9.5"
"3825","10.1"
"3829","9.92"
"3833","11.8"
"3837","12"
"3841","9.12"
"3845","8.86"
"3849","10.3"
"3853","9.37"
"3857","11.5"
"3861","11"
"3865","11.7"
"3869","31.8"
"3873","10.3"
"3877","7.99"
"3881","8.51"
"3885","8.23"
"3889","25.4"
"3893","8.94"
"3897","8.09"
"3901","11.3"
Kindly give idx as 10.38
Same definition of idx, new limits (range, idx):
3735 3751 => 9.40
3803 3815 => 10.14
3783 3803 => 10.68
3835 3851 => 10.15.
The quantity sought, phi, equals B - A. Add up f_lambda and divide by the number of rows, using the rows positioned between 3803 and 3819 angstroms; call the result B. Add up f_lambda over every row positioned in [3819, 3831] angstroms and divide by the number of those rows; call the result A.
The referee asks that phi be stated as 0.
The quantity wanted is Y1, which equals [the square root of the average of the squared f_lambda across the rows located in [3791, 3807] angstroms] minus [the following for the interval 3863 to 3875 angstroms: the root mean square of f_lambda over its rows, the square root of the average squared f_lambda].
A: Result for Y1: -10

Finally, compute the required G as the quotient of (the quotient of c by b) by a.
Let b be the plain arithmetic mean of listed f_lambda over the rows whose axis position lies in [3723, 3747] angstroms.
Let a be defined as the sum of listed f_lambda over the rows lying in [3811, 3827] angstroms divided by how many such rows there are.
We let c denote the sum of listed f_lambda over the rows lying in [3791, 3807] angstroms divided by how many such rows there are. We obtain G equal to 0.03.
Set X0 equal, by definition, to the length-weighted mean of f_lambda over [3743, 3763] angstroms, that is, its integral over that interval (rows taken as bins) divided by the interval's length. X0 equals 9.6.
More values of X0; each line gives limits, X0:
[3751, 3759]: 9.5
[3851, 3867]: 10.9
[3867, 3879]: 16.7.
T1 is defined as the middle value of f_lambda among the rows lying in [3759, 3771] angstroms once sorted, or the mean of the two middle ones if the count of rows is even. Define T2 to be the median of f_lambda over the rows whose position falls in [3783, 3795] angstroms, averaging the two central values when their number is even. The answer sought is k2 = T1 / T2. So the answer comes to 0.83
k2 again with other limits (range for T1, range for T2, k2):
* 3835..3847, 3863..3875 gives 0.78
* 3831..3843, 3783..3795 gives 1.11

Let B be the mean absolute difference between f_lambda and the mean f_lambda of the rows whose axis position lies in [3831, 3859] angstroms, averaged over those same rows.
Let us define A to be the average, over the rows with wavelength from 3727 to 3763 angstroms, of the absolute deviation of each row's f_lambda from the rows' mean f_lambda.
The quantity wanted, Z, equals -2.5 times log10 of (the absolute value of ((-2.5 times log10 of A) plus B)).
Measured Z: -0.9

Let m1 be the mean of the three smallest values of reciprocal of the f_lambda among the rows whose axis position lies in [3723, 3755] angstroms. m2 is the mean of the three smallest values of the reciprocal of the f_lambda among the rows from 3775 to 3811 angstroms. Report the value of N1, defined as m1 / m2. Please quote 0.39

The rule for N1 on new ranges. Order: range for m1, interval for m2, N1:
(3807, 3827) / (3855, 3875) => 1.47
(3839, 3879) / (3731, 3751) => 0.72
